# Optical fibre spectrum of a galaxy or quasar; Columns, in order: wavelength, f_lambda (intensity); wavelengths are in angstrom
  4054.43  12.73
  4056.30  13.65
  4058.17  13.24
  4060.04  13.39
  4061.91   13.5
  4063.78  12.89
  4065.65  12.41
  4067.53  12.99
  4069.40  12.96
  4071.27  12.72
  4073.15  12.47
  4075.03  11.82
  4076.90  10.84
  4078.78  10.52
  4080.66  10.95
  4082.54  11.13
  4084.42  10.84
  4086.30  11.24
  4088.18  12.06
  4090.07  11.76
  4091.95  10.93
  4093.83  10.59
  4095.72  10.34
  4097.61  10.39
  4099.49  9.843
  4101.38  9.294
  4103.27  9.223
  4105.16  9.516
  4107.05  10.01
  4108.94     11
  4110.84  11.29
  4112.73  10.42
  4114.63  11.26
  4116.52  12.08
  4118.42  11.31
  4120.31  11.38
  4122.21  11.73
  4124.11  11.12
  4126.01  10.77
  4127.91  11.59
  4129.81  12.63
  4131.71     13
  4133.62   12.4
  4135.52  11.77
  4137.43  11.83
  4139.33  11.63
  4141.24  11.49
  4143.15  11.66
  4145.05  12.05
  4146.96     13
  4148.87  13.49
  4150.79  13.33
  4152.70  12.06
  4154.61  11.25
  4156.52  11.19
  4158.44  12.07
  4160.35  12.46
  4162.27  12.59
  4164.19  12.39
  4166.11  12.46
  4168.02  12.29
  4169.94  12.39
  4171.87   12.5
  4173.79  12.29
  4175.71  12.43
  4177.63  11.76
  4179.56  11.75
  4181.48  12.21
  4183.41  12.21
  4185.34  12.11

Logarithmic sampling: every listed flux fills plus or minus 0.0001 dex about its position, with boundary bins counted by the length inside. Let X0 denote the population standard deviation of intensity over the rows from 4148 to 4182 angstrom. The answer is 0.56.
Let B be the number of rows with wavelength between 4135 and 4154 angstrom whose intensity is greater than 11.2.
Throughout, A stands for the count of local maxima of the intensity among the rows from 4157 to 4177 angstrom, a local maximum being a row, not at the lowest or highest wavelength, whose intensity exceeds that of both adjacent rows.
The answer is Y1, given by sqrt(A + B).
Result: 3.6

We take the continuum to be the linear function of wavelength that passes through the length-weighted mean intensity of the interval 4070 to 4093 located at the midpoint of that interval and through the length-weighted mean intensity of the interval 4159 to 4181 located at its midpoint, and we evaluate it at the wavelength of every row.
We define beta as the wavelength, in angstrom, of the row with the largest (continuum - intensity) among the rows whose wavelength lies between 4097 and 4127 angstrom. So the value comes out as 4103.27 angstrom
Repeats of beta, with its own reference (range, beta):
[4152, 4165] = 4156.52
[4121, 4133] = 4126.01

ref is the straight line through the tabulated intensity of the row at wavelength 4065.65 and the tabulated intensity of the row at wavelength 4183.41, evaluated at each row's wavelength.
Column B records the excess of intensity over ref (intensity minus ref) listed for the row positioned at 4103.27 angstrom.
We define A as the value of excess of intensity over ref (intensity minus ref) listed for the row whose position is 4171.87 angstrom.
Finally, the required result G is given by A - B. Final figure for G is 3.4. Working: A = 0.3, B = -3.1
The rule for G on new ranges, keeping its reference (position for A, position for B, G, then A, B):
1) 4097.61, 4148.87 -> -3.2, -2.0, 1.2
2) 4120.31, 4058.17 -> -1.8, -0.9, 0.8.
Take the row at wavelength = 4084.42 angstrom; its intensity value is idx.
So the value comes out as 10.84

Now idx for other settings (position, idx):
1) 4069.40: 12.96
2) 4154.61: 11.25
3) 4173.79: 12.29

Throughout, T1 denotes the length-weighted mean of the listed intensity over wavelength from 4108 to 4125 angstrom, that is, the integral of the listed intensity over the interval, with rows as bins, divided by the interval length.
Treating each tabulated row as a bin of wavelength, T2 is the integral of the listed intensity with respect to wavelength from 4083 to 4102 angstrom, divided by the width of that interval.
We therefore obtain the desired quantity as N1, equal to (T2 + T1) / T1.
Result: 1.95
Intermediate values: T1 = 11.3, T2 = 10.8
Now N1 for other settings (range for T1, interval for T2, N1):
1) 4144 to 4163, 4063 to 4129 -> 1.91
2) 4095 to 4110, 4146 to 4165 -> 2.24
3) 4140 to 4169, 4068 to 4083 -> 1.96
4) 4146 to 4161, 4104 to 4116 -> 1.86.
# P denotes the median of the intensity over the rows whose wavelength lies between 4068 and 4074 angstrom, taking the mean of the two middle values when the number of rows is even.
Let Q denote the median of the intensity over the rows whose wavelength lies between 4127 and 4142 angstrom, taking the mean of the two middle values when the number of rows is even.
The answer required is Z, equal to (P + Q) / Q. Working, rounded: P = 12.7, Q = 11.8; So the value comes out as 2.08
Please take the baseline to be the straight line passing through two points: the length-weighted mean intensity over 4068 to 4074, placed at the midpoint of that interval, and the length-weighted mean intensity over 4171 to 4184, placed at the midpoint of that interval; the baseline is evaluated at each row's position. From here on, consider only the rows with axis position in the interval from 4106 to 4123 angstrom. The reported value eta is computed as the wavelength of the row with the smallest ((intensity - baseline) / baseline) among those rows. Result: 4107.05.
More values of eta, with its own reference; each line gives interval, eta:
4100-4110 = 4103.27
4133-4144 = 4141.24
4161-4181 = 4177.63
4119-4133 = 4126.01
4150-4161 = 4156.52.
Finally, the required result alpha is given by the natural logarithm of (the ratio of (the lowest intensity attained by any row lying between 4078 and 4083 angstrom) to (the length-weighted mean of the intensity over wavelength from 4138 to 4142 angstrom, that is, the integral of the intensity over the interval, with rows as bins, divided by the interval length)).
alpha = -0.10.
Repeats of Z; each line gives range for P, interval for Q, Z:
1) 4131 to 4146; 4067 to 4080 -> 1.95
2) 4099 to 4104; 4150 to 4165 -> 1.76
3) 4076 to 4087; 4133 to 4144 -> 1.93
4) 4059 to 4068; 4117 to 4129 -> 2.14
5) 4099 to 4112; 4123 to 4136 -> 1.84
